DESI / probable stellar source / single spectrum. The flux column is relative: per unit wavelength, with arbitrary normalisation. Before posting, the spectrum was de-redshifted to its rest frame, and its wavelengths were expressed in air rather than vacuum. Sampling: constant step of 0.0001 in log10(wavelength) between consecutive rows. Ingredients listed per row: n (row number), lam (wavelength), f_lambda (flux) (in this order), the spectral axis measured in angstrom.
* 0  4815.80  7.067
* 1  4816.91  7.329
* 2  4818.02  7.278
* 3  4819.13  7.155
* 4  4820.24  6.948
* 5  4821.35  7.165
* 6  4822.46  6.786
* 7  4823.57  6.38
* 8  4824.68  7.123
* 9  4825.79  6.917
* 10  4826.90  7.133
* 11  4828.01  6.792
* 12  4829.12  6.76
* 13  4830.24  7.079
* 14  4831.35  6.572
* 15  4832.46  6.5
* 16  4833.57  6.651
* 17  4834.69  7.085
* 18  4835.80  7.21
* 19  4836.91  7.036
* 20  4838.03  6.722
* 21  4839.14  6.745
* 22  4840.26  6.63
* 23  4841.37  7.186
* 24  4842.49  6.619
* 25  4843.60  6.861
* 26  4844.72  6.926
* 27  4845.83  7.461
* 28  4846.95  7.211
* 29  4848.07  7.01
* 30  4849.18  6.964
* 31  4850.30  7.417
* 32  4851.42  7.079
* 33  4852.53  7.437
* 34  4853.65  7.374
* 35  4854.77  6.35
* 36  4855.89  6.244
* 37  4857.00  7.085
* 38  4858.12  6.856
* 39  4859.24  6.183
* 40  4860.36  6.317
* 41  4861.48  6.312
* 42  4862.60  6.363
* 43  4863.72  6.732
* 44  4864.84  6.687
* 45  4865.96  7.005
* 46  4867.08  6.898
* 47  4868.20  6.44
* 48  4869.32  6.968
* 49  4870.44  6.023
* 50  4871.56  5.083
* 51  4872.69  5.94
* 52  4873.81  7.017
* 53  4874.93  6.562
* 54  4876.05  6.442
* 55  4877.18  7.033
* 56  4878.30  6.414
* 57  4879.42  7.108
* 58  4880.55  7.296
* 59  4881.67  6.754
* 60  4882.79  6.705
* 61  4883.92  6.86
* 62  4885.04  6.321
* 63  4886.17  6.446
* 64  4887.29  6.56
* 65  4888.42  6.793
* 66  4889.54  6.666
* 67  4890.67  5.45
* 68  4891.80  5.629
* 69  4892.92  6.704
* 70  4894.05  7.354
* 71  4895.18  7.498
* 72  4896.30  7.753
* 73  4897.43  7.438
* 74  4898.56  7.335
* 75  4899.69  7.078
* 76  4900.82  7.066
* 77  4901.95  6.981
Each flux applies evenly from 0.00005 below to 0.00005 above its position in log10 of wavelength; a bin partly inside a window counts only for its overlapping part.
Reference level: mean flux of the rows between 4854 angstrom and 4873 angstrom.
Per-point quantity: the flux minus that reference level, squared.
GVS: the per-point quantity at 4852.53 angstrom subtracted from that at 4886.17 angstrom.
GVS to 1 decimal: -1.0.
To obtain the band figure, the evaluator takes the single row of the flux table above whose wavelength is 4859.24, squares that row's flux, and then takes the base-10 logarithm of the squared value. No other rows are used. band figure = 1.58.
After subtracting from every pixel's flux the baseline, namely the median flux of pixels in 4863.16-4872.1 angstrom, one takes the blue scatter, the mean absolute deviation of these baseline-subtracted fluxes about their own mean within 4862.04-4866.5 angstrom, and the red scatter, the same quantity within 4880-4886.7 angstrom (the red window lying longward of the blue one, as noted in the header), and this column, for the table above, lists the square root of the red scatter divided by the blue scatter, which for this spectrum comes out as 1.18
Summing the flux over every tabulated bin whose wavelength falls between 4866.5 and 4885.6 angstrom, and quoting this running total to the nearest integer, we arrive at 112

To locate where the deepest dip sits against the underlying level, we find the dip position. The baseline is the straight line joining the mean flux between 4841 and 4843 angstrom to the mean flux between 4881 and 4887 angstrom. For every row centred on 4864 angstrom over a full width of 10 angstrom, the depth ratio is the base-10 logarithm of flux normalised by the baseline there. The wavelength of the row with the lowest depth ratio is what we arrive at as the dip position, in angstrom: 4859.24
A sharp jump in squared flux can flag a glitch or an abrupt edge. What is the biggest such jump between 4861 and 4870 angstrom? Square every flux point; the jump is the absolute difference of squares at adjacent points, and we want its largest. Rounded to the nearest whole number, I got 7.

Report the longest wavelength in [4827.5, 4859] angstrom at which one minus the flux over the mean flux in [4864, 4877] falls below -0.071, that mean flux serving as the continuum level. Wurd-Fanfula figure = 4857.00 angstrom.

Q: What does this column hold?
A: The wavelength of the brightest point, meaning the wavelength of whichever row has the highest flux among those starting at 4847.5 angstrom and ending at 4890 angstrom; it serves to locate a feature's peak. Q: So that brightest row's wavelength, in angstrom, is 4852.53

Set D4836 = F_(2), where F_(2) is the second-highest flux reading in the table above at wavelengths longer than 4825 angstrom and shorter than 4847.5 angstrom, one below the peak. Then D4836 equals 7.211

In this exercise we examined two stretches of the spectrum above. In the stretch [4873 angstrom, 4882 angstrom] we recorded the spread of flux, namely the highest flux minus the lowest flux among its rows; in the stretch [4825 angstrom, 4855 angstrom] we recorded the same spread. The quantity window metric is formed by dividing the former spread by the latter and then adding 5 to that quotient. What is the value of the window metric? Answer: 5.8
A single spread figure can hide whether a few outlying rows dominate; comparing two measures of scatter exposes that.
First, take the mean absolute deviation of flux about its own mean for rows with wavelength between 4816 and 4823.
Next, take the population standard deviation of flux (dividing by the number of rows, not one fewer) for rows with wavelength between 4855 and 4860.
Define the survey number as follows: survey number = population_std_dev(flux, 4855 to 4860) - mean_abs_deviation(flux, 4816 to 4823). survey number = 0.23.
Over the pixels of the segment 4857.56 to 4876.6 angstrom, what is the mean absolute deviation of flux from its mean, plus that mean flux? 6.82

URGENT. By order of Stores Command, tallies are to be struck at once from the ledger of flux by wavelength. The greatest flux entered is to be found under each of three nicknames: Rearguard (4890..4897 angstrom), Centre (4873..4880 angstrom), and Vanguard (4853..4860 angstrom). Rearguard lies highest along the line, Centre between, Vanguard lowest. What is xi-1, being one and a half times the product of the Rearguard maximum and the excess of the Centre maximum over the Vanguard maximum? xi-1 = -3.1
